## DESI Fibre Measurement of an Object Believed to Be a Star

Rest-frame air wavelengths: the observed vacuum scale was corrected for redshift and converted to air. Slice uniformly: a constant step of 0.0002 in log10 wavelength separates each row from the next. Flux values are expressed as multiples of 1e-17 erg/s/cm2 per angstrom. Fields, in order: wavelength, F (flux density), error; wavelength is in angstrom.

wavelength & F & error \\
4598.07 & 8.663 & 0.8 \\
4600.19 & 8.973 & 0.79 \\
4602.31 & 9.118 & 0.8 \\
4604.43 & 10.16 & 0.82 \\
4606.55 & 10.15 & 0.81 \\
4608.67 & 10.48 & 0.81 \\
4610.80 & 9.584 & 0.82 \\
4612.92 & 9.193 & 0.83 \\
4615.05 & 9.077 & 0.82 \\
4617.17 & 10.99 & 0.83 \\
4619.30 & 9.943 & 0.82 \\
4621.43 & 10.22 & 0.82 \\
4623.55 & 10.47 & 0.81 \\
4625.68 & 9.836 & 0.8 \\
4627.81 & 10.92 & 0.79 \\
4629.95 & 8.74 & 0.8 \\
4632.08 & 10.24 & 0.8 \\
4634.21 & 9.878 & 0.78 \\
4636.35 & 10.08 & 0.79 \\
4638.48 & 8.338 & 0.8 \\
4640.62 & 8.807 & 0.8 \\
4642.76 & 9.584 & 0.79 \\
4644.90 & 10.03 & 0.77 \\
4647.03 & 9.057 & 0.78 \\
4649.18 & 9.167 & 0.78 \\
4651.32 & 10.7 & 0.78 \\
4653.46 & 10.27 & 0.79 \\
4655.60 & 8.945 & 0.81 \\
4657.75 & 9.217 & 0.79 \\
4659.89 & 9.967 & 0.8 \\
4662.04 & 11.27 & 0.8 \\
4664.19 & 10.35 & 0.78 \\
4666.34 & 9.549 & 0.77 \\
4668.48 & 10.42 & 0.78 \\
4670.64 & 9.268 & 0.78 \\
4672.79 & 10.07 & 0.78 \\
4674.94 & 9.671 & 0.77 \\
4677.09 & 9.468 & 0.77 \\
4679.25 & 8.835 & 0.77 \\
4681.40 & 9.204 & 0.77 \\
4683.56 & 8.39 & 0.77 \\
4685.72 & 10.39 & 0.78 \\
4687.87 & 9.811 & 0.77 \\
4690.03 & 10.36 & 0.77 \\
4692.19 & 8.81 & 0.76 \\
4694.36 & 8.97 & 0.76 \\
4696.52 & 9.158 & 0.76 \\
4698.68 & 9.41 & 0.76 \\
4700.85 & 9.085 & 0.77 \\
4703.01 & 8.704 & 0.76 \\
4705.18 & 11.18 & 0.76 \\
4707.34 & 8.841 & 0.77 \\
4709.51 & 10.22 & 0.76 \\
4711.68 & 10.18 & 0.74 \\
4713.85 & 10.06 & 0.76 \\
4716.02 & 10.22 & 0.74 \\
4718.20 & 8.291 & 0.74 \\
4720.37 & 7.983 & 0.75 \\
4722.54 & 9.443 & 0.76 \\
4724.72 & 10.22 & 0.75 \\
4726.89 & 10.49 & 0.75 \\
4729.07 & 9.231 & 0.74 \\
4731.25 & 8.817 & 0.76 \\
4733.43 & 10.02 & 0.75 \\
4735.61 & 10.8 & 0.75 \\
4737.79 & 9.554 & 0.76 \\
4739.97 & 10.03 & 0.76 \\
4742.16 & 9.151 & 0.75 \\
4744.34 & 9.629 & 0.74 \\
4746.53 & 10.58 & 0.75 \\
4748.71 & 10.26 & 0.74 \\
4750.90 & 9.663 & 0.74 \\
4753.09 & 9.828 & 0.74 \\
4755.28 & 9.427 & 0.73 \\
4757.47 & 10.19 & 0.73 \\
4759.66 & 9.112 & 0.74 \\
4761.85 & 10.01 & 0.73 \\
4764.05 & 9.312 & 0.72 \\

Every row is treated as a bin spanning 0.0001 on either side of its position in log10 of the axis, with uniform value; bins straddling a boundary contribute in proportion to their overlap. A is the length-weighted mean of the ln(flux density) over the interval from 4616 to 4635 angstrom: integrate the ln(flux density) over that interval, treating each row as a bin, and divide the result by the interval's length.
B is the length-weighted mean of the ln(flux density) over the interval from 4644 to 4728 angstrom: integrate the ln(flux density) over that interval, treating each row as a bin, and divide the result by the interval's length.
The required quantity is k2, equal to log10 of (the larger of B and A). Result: 0.3645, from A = 2.31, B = 2.26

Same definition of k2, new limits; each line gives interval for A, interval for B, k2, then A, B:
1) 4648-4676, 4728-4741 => 0.3600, 2.29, 2.27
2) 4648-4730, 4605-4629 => 0.3632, 2.26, 2.31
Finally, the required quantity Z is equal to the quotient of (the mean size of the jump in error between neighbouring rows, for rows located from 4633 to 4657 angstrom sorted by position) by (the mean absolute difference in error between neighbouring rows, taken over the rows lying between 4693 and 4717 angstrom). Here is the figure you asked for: 0.9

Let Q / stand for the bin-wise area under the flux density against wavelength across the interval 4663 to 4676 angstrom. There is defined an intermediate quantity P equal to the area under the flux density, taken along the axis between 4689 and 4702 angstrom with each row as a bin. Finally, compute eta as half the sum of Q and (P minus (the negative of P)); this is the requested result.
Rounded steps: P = 121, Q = 129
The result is 185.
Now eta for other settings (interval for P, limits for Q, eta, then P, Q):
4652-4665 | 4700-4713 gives 193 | 130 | 126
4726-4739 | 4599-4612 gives 191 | 128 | 126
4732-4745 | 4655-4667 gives 188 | 128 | 119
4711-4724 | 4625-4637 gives 181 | 122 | 119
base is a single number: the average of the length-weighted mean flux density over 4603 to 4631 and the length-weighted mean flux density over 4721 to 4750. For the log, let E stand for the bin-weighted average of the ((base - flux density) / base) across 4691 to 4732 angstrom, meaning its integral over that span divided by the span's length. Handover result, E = 0.046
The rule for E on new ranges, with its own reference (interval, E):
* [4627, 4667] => 0.017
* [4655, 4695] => 0.026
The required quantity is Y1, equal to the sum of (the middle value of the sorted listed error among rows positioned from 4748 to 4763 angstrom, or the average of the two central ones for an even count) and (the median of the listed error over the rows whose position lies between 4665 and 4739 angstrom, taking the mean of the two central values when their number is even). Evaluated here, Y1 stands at 1.50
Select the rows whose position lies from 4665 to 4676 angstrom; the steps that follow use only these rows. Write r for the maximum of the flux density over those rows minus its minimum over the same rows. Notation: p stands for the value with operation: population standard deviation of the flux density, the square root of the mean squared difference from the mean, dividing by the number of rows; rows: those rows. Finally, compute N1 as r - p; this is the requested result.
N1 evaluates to 0.7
